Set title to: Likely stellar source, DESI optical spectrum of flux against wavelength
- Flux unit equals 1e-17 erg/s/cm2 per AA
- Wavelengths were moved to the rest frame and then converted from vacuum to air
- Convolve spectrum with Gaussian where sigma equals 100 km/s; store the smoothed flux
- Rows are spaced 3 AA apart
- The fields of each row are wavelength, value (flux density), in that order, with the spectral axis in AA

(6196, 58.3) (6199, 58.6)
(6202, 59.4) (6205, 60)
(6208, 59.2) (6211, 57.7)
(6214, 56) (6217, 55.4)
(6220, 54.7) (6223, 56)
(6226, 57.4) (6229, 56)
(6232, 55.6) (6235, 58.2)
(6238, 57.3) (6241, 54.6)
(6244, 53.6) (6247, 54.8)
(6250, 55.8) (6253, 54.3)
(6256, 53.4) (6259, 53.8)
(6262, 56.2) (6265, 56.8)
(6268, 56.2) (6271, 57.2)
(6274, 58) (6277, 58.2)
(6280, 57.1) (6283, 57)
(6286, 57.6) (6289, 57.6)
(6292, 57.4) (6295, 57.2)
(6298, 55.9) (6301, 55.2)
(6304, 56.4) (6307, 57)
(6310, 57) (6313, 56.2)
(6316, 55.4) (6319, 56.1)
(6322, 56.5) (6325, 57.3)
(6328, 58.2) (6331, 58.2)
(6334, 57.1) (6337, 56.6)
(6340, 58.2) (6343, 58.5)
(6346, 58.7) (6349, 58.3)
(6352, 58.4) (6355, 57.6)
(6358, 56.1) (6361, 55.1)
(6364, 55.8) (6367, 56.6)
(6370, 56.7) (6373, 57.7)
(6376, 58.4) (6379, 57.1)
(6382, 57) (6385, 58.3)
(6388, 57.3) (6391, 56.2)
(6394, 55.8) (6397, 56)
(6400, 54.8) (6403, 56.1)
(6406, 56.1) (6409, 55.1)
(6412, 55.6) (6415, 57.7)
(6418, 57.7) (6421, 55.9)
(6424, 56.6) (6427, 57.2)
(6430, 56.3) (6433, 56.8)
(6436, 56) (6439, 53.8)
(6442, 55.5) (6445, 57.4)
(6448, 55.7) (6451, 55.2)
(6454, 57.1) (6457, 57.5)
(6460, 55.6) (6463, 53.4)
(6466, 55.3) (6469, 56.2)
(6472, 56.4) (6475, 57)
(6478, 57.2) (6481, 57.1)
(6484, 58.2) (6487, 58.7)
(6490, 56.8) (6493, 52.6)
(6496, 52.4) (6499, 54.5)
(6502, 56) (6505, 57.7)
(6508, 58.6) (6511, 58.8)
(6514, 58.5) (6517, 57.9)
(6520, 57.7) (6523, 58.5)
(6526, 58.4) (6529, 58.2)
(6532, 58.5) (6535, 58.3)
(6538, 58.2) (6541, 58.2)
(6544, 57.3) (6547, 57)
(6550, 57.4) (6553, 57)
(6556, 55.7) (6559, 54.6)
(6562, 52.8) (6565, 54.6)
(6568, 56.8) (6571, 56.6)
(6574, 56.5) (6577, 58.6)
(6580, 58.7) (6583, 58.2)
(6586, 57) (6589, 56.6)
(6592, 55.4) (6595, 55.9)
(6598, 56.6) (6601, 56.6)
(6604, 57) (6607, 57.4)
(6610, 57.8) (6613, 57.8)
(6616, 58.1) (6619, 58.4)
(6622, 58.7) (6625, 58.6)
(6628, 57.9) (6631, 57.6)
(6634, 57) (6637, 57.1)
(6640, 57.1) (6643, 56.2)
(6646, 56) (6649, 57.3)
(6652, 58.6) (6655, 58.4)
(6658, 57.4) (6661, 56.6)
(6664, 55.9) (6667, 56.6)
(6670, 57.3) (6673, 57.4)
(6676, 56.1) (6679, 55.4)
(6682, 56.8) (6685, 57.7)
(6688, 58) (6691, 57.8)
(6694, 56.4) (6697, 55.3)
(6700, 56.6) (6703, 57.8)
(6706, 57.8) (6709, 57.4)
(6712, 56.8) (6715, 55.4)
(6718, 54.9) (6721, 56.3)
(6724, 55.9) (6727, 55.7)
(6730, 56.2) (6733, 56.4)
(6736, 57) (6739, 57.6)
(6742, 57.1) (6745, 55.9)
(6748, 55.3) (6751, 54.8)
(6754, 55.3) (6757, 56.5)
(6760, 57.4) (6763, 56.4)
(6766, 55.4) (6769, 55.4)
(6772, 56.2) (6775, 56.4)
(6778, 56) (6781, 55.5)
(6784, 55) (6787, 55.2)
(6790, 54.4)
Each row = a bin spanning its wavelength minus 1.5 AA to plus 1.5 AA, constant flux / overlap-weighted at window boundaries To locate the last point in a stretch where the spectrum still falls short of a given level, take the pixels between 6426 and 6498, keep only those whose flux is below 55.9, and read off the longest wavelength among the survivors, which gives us 6496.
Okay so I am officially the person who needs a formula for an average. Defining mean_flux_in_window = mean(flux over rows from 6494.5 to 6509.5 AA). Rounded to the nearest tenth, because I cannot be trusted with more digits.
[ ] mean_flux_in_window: 55.8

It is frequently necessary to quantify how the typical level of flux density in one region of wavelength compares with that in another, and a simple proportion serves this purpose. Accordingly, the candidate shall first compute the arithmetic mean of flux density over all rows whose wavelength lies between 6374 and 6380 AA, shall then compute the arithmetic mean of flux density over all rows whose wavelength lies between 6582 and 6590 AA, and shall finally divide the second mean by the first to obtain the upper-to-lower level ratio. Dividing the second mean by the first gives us 0.99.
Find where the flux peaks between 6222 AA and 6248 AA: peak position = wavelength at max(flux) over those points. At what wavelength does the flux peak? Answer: 6235 AA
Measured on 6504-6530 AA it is 6511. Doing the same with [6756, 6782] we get 6760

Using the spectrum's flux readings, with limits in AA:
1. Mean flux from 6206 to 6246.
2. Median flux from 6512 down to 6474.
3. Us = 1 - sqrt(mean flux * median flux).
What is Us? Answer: -55.7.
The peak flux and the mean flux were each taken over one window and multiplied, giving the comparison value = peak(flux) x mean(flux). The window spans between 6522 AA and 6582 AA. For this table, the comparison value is 3351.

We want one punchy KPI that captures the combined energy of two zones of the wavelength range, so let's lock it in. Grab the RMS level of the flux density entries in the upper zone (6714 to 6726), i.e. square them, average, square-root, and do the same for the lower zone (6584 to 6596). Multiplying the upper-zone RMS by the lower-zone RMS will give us 3128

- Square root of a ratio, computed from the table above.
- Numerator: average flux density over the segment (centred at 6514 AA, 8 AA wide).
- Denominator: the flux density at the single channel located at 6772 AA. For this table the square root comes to 1.019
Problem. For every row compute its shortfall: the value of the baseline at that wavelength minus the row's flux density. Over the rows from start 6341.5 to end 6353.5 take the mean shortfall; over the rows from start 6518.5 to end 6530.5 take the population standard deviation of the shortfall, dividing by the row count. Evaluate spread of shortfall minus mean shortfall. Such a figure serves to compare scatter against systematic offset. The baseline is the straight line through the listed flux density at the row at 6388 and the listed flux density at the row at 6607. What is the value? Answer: 1.5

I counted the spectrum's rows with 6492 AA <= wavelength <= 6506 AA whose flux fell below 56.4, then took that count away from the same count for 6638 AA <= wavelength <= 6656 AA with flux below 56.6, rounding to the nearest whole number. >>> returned -2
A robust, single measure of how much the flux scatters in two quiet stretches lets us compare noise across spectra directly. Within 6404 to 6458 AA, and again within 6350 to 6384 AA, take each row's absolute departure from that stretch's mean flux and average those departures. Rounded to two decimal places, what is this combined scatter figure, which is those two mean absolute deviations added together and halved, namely 0.83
